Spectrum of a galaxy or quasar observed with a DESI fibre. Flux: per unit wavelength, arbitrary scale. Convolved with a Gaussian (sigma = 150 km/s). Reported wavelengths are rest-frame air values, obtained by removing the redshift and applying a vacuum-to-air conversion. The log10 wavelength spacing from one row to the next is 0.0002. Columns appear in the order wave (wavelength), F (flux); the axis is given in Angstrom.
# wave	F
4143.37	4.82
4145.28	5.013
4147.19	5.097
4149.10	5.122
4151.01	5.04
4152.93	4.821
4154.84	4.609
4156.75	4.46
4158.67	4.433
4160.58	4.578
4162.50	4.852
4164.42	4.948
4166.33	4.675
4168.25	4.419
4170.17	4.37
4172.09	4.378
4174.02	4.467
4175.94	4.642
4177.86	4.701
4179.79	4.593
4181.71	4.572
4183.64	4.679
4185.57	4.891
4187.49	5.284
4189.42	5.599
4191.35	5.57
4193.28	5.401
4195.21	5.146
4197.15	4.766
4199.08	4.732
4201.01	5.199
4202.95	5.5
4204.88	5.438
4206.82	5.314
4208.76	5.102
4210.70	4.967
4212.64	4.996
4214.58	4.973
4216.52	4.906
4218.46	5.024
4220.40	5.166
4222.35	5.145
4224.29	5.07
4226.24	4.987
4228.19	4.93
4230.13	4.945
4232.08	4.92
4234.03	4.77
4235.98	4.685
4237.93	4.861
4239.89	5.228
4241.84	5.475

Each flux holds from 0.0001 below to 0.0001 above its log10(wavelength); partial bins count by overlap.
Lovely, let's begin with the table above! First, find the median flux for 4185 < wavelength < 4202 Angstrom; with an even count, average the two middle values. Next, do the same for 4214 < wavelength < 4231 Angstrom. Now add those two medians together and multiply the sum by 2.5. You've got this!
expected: 25.5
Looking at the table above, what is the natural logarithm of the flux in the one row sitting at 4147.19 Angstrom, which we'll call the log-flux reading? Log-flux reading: 1.63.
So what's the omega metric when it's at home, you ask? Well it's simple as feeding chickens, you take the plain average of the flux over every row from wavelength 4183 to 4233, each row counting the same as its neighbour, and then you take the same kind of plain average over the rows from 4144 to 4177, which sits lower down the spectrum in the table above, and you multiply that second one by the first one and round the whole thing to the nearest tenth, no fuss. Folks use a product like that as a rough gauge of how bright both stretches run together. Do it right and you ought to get 24.0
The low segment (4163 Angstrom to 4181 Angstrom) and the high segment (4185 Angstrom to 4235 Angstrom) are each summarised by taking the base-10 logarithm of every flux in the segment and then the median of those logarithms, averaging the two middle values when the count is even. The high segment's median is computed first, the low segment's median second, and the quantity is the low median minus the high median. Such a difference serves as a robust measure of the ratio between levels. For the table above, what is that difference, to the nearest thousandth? -0.041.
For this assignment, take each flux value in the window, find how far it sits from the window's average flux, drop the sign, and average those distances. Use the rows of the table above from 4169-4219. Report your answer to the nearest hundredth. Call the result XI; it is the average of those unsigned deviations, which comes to 0.30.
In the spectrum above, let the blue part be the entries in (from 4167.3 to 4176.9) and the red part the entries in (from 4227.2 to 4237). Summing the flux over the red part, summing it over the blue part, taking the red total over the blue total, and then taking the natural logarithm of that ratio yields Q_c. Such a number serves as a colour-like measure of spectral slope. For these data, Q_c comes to 0.085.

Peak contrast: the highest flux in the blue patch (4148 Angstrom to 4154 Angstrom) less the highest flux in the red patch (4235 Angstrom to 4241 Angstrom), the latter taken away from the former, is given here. -0.11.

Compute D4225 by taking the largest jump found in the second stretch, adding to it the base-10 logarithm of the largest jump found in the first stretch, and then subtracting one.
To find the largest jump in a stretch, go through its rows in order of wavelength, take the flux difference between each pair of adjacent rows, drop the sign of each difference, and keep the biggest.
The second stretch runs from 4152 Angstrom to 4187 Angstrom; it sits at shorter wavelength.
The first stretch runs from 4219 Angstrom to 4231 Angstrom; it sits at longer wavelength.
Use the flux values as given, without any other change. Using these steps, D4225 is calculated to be -1.81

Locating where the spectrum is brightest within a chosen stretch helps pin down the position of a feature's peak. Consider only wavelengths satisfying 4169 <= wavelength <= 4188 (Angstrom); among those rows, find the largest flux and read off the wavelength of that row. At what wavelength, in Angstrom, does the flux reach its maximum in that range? 4187.49 Angstrom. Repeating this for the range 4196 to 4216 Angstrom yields 4202.95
